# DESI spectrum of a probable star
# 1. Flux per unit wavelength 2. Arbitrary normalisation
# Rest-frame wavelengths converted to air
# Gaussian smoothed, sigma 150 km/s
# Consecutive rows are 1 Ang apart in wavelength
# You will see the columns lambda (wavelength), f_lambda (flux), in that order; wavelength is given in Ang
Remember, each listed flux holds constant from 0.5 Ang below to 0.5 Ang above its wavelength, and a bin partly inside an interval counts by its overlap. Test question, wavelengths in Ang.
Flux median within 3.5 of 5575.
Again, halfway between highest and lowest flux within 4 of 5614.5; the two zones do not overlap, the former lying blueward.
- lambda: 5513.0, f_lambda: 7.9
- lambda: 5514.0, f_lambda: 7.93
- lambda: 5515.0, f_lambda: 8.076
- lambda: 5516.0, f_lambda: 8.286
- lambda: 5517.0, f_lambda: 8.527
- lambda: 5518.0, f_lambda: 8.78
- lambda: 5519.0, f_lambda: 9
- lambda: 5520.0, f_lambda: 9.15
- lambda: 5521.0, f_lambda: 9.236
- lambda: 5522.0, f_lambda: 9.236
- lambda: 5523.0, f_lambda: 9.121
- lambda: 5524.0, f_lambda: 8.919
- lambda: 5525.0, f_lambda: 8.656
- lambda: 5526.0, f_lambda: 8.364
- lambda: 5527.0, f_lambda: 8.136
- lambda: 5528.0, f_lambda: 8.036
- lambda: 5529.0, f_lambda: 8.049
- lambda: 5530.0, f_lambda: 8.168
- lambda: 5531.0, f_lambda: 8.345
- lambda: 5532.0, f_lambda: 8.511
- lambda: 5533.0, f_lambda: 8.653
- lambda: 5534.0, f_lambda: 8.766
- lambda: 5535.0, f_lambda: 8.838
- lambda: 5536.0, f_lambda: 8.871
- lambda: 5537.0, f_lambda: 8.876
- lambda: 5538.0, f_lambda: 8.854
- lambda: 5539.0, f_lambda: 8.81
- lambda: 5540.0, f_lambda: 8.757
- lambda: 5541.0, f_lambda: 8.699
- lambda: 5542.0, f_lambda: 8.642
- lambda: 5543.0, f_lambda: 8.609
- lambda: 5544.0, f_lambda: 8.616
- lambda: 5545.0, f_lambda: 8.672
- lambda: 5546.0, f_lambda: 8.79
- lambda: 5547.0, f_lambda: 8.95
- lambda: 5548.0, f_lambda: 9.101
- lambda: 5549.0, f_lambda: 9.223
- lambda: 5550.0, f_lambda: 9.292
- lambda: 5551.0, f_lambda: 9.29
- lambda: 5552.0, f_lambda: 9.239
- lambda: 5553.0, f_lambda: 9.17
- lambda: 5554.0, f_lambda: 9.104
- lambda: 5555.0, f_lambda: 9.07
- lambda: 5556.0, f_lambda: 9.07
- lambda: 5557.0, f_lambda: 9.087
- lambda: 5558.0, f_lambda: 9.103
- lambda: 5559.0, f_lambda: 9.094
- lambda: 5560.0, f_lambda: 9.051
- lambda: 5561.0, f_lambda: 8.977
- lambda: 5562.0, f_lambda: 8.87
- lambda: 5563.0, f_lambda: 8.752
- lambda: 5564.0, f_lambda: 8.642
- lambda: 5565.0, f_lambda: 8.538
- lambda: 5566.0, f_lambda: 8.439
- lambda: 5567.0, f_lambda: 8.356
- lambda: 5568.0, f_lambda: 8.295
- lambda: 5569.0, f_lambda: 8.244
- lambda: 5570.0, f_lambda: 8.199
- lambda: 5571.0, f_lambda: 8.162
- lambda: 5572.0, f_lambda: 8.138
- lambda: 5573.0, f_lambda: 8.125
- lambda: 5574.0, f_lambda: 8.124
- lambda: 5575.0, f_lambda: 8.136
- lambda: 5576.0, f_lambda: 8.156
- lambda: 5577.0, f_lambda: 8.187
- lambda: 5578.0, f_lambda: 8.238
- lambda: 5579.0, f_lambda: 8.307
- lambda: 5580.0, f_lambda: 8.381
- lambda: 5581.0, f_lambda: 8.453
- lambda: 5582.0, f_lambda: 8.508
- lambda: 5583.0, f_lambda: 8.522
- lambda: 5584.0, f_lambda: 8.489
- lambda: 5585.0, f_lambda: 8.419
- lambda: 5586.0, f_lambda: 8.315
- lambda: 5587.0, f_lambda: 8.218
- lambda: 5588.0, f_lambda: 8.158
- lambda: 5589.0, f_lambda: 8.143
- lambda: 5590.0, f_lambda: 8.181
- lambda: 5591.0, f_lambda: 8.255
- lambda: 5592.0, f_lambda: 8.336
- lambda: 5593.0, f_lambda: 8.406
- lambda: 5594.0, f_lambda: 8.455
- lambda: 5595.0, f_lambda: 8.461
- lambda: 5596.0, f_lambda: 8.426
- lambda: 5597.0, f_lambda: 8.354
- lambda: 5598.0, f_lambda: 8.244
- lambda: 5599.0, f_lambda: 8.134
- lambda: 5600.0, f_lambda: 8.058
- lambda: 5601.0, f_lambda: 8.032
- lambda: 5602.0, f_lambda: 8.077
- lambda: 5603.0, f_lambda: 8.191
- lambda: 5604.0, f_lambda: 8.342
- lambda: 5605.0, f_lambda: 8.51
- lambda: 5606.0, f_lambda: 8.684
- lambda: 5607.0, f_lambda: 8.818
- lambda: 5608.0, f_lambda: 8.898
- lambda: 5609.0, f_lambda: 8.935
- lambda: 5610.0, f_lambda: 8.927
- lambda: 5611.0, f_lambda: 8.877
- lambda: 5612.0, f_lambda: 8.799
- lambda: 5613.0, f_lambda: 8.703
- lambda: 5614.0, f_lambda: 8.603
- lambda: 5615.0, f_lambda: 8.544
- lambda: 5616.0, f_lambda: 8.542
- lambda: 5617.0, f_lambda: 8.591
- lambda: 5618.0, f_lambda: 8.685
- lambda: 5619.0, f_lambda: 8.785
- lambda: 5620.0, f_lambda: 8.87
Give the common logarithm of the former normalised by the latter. -0.029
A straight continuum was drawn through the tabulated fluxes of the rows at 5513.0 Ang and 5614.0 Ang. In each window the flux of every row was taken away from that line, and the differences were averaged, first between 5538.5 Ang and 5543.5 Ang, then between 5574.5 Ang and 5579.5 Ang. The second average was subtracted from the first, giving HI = -0.7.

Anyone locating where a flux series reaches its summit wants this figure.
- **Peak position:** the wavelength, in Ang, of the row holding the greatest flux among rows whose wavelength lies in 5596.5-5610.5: 5609.0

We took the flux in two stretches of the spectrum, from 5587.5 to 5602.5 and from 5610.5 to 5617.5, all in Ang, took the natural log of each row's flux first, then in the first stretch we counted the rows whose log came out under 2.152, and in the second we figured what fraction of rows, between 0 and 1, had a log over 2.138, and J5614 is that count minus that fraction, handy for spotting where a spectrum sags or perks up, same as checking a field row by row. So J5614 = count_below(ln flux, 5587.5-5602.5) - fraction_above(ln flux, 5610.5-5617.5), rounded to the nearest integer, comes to 14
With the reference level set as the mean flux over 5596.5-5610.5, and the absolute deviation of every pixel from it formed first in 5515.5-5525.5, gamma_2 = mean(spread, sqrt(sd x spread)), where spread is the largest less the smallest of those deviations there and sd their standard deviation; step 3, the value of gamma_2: 0.6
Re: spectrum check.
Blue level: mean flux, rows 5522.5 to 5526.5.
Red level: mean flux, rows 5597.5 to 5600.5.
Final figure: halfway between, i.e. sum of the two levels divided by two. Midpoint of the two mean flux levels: 8.5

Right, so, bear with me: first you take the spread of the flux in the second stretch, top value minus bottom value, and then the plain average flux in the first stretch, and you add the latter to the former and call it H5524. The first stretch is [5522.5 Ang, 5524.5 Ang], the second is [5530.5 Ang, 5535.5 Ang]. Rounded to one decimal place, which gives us 9.5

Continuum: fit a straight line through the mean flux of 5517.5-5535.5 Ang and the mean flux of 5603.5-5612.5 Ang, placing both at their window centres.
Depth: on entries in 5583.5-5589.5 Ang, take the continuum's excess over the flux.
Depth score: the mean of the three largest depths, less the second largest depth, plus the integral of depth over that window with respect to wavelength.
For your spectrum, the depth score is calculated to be 2.6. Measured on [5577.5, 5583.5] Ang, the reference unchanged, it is 1.9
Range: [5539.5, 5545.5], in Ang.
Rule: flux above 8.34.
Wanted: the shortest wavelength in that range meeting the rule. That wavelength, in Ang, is 5540.0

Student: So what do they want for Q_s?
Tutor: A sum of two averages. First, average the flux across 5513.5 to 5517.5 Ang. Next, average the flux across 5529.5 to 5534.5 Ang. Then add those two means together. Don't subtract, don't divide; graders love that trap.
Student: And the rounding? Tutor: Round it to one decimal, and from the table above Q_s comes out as 16.7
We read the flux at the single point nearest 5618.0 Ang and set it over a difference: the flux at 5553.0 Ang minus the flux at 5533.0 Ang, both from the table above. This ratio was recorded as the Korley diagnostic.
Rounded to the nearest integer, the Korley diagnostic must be 17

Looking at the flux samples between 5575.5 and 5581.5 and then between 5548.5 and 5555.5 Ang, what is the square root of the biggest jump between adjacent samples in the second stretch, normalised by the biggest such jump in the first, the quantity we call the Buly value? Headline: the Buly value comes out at 1.0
